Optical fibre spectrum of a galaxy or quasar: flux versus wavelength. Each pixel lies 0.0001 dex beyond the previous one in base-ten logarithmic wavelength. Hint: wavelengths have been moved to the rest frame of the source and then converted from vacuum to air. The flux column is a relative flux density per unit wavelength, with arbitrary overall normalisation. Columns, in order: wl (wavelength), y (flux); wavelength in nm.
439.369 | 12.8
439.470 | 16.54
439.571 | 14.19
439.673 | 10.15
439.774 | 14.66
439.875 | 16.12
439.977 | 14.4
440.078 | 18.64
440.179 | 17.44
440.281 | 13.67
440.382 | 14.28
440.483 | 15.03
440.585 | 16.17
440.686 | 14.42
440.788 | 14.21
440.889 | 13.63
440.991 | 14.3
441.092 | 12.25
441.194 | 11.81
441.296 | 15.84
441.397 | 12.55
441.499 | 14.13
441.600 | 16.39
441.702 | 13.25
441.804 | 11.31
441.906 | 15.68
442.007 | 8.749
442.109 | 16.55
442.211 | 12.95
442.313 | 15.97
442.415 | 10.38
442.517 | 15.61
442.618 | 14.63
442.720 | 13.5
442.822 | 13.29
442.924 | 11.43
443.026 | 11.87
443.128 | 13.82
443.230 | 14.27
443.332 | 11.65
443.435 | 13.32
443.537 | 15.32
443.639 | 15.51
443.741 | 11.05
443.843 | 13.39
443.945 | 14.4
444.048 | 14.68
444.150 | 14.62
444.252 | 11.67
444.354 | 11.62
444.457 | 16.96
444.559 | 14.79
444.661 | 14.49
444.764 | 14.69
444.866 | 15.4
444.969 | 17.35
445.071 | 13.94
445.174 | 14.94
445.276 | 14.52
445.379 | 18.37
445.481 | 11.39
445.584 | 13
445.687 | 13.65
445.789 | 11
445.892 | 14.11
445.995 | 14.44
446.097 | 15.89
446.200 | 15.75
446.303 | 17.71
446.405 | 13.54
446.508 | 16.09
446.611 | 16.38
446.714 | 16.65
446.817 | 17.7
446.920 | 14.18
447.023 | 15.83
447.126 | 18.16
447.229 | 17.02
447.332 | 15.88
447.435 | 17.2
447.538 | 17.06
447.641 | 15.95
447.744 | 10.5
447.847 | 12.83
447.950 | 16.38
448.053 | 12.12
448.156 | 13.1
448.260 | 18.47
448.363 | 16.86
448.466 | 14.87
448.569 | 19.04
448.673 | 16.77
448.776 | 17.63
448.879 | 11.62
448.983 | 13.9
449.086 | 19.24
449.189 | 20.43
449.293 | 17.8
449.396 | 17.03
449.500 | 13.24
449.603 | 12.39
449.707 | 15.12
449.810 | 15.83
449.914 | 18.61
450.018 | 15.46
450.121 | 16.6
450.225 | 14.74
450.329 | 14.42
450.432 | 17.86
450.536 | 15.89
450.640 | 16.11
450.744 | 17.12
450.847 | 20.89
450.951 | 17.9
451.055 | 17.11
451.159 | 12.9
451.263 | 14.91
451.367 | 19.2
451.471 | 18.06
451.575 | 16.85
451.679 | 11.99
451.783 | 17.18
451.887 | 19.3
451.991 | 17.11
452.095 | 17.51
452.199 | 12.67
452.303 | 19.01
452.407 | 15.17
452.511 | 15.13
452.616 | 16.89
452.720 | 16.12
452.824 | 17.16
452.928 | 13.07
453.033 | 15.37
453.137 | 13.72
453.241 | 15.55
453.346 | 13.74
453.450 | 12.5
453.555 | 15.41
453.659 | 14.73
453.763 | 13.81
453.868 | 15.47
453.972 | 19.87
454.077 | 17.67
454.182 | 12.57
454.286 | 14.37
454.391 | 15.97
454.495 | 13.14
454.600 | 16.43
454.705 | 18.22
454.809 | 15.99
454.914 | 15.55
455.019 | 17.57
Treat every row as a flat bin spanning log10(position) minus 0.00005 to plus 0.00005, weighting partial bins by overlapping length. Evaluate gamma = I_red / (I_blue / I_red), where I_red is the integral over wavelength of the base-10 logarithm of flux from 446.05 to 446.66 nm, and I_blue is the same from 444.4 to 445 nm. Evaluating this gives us 0.75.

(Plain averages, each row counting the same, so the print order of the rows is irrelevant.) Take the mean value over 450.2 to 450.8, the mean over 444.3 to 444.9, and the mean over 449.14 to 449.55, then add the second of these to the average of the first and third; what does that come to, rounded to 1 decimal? 31.2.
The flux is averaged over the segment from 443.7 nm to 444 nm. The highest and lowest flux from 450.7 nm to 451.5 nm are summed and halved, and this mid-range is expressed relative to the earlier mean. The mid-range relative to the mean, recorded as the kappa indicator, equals 1.30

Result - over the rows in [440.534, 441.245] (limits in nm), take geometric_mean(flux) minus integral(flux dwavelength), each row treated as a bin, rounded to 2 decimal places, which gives 3.94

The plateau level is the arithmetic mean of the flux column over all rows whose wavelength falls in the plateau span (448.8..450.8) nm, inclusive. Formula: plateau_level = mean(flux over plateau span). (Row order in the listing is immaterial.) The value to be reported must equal 16.0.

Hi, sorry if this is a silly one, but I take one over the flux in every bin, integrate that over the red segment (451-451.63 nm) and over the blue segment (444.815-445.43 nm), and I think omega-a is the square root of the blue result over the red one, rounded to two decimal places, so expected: 1.01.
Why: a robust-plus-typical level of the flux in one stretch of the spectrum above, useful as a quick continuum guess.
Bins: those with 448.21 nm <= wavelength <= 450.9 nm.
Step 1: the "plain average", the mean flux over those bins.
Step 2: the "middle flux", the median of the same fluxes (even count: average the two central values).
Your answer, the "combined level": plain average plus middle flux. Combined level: 33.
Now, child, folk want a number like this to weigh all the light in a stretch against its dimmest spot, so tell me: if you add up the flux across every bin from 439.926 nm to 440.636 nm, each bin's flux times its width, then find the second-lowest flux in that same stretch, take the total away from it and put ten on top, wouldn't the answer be 13.2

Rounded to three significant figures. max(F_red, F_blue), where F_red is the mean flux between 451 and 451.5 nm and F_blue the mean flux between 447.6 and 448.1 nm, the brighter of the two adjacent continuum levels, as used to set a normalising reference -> 16.4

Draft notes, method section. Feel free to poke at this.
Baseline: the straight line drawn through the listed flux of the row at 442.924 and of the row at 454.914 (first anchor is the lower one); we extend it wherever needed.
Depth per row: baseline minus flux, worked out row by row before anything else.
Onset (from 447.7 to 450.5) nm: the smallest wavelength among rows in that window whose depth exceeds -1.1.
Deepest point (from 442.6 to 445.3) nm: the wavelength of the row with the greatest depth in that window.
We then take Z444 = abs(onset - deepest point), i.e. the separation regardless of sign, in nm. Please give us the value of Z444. 4.00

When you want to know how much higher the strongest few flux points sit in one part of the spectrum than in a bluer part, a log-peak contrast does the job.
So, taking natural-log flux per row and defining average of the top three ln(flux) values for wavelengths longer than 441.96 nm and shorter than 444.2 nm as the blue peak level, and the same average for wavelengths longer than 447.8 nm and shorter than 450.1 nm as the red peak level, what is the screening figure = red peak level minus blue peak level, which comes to 0.199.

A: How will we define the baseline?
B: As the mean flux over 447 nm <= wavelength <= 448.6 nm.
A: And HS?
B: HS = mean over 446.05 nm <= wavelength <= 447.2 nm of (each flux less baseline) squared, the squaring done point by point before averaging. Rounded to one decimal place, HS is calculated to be 2.1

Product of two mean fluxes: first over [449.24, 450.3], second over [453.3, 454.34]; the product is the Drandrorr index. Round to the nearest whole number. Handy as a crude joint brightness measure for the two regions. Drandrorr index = 235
